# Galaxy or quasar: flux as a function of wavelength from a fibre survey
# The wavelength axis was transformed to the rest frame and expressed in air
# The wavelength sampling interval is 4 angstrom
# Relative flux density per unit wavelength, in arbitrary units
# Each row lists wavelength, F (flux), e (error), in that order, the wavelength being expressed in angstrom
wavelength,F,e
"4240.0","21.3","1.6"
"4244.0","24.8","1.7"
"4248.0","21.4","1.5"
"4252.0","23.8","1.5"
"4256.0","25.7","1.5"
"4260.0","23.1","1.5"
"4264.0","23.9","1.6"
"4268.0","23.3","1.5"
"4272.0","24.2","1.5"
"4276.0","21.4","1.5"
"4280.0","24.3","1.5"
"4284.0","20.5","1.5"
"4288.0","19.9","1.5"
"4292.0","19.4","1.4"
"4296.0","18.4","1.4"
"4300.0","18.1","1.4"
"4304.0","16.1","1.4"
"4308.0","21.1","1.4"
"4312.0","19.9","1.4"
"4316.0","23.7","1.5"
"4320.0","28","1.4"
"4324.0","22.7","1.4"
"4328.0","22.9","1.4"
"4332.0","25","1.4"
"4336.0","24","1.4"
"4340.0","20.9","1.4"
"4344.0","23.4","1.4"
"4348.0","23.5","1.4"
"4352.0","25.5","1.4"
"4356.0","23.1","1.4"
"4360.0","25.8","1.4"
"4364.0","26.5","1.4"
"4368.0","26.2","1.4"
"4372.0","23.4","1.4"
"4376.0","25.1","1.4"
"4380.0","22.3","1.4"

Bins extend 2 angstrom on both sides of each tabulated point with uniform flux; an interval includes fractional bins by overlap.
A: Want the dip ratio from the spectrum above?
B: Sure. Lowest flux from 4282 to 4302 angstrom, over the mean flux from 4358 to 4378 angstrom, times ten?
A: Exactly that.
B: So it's 7.1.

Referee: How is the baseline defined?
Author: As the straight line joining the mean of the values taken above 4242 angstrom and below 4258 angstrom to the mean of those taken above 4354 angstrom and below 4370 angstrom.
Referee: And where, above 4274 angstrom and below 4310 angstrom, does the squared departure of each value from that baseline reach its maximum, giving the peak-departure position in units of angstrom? 4304.0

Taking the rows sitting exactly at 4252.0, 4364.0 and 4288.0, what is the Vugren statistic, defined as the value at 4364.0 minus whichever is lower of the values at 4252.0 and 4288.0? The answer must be 7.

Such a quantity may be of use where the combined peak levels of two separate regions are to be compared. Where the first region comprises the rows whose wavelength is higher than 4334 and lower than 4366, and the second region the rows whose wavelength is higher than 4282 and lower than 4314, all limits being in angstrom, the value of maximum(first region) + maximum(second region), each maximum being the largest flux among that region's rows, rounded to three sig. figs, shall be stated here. 47.6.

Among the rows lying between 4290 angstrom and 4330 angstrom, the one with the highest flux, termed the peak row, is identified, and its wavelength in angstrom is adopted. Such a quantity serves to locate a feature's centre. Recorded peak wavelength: 4320.0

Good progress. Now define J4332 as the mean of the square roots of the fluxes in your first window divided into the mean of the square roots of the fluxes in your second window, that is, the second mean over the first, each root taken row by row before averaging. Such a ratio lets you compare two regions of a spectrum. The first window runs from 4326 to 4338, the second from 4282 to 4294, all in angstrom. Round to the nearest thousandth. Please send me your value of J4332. 0.912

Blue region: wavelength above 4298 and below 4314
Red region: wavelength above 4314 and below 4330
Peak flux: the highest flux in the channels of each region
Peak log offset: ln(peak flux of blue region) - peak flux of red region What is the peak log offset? -25.0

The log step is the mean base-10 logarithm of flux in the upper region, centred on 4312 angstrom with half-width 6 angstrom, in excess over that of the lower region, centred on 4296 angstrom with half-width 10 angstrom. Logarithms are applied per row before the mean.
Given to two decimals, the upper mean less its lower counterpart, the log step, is 0.07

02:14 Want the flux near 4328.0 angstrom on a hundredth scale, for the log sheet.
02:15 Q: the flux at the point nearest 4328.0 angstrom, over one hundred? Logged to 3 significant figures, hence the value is 0.229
